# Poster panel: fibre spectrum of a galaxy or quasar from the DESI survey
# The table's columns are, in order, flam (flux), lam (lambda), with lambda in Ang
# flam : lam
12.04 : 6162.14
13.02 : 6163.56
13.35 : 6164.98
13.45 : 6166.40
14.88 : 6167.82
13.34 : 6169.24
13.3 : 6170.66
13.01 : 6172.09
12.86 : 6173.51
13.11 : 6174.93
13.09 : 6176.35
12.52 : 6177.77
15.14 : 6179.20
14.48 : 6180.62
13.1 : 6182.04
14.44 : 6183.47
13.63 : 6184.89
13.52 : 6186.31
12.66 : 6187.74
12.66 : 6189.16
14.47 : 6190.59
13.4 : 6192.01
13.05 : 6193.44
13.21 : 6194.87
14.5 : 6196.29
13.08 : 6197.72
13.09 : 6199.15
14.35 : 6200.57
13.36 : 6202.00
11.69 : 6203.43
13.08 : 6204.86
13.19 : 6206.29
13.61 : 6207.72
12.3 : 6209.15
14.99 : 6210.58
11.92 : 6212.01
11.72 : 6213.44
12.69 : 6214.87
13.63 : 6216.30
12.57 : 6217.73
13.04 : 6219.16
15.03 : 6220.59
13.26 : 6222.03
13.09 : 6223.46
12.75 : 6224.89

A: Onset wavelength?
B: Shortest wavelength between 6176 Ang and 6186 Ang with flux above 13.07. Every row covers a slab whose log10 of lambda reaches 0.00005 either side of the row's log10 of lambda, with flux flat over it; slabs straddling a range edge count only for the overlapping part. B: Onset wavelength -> 6176.35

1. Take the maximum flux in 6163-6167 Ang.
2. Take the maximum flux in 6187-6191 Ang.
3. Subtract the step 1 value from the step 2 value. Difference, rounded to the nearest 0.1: 1.0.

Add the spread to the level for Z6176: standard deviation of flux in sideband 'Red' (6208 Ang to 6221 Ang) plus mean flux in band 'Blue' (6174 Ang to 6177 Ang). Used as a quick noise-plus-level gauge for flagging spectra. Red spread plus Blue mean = 14.3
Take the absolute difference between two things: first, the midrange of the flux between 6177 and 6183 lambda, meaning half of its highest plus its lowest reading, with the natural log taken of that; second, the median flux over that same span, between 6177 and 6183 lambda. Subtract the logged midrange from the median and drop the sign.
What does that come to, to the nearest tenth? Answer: 11.2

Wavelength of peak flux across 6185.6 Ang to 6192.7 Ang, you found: 6190.59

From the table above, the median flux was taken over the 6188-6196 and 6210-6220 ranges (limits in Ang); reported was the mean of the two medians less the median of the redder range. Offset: 0.26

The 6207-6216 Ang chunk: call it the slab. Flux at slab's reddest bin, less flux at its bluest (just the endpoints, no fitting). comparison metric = -0.9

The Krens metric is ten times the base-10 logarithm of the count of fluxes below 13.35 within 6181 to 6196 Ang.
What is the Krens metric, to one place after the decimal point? 7.0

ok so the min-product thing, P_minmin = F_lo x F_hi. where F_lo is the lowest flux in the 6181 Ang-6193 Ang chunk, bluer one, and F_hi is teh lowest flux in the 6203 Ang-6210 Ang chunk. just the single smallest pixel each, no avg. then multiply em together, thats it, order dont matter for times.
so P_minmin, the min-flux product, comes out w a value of 148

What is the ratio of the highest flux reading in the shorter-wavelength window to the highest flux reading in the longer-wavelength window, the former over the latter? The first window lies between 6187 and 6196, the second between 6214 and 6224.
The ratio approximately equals 0.96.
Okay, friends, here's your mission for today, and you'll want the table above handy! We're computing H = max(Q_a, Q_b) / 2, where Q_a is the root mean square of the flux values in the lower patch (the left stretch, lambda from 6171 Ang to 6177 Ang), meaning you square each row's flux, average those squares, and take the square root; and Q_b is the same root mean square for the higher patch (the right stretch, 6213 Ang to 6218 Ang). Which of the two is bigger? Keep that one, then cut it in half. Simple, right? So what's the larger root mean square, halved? 6.51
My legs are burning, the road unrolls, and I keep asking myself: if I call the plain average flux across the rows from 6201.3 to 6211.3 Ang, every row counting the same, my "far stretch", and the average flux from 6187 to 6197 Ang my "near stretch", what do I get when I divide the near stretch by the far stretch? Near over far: 1.02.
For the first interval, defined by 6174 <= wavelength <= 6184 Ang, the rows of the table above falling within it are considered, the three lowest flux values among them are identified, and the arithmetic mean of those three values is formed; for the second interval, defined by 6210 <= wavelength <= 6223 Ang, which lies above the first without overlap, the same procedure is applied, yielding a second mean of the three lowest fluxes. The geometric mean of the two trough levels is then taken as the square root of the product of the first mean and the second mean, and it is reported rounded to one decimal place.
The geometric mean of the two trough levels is 12.5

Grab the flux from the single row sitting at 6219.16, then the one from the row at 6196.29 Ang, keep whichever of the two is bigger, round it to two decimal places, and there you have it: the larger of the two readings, 14.50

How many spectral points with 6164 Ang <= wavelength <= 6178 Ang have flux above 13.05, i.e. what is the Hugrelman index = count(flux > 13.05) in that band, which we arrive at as 7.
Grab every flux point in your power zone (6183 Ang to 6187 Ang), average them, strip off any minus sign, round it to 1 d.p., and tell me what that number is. 13.9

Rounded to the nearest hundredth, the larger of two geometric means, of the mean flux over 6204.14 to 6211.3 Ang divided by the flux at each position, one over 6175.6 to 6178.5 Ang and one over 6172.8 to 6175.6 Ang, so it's 1.05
